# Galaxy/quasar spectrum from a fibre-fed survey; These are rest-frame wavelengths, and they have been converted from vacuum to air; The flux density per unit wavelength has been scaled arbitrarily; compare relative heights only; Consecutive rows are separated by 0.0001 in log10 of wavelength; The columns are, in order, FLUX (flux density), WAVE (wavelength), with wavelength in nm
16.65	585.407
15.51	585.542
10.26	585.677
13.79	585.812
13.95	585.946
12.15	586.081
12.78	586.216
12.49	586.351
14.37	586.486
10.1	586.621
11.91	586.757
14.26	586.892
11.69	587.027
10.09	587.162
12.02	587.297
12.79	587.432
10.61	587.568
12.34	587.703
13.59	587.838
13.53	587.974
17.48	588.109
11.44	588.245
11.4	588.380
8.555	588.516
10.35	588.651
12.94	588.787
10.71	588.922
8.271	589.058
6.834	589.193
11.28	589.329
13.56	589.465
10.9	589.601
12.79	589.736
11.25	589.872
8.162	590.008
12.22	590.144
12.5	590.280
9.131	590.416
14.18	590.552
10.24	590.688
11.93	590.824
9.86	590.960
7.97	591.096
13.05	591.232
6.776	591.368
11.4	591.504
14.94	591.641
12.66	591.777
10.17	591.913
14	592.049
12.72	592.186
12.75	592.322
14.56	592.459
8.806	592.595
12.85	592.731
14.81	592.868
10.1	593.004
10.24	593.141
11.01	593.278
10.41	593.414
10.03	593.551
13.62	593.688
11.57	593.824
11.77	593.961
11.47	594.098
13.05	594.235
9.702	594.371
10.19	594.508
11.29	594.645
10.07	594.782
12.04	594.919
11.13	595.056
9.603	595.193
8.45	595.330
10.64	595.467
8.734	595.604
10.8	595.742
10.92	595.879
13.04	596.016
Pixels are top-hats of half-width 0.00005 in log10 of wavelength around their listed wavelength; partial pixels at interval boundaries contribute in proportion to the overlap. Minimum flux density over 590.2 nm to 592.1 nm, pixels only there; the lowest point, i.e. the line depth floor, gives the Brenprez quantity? 6.776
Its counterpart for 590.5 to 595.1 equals 6.776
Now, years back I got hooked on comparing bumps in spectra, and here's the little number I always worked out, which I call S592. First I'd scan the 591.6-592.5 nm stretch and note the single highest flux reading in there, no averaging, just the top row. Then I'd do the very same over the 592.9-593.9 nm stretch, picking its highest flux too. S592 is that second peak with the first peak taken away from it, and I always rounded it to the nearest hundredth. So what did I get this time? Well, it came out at -1.32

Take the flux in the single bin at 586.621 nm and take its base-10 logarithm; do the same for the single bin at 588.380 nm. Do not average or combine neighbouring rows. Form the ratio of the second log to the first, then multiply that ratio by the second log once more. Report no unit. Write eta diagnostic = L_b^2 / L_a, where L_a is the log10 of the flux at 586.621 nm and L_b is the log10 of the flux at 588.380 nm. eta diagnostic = 1.11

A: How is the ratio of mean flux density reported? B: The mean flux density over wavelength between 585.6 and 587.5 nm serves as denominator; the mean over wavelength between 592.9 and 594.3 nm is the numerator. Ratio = 0.92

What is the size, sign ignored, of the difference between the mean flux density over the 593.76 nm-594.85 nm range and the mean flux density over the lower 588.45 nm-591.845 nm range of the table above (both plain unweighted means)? 0.2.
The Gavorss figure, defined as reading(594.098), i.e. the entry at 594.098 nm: 11.47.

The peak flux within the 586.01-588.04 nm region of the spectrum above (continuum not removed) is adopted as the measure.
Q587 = 14.37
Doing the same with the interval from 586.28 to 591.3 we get 17.48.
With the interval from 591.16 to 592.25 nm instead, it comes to 14.94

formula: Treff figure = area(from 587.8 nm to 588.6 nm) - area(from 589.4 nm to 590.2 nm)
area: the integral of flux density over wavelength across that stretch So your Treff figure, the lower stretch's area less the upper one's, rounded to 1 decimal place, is 0.9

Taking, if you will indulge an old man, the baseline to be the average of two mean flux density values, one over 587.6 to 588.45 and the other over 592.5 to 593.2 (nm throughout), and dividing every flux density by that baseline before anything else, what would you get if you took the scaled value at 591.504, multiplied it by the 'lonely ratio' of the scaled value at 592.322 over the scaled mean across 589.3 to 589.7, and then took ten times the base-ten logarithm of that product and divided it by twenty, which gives 0.00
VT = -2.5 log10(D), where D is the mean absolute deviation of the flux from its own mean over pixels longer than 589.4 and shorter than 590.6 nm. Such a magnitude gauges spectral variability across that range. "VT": -0.49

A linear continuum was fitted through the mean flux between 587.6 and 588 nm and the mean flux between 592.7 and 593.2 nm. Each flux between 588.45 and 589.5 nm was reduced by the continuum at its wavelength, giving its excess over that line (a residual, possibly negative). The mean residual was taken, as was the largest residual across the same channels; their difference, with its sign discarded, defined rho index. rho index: 3.4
